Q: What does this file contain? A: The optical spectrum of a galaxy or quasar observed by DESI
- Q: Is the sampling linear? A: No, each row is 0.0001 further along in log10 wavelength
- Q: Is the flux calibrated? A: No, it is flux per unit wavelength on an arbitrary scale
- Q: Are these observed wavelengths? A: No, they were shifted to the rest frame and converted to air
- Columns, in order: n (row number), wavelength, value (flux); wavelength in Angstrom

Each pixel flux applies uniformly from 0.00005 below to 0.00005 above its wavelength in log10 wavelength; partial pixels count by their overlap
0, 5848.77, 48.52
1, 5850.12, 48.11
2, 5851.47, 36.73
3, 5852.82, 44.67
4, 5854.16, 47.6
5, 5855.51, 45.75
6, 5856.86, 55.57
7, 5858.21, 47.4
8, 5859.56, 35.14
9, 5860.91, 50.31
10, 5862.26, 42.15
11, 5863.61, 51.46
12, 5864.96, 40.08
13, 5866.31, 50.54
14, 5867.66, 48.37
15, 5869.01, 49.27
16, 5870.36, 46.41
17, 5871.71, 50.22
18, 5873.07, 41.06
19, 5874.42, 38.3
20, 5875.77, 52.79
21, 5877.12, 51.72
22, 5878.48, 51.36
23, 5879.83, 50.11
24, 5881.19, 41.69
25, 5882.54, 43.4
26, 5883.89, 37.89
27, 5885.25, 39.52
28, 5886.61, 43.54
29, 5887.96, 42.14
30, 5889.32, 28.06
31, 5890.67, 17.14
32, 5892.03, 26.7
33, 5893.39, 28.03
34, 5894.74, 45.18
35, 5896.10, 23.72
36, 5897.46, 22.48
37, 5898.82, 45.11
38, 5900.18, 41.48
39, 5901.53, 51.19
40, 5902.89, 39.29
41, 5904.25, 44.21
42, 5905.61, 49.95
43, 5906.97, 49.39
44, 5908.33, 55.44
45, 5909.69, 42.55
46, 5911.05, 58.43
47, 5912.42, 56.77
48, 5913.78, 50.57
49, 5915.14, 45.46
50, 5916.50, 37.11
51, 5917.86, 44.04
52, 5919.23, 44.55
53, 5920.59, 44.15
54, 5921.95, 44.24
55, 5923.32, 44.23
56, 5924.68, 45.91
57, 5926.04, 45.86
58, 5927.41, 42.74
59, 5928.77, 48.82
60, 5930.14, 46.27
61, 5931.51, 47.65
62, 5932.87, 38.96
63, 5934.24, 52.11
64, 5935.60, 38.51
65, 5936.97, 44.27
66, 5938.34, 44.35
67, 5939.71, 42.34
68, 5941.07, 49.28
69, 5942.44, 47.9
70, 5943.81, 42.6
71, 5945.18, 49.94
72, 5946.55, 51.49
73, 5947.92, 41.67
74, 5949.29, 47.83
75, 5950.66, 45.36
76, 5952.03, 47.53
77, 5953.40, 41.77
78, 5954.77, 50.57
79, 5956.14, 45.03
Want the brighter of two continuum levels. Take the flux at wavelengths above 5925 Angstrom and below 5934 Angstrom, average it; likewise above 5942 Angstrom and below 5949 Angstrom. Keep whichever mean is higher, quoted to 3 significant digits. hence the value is 46.7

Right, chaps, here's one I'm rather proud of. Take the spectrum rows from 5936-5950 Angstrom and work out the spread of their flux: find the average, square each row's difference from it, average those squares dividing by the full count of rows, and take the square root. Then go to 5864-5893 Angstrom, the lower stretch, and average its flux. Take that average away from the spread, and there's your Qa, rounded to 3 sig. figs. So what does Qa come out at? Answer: -39.0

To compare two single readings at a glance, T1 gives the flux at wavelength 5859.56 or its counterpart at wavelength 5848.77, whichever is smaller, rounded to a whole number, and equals 35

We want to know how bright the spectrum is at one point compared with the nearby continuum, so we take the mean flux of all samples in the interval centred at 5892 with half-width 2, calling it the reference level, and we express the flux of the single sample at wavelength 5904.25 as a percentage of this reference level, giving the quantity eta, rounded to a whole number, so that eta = 185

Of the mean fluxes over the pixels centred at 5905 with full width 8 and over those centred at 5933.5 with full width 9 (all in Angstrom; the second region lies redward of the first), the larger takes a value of 48.2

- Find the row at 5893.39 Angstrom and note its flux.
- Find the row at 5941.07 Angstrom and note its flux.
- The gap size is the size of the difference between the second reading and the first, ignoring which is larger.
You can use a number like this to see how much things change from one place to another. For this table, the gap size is 21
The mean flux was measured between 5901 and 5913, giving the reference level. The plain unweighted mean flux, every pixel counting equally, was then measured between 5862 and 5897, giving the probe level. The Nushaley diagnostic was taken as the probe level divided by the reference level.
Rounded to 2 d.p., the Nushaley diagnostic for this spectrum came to 0.84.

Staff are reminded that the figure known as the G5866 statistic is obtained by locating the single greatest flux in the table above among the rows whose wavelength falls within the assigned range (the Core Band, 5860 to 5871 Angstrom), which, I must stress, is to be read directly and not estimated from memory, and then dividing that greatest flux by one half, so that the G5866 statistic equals 103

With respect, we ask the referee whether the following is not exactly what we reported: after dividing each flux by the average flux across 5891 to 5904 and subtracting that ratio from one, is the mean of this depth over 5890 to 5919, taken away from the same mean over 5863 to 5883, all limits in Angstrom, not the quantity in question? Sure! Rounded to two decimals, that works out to -0.15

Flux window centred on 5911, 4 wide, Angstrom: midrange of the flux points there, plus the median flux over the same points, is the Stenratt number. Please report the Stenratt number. 107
